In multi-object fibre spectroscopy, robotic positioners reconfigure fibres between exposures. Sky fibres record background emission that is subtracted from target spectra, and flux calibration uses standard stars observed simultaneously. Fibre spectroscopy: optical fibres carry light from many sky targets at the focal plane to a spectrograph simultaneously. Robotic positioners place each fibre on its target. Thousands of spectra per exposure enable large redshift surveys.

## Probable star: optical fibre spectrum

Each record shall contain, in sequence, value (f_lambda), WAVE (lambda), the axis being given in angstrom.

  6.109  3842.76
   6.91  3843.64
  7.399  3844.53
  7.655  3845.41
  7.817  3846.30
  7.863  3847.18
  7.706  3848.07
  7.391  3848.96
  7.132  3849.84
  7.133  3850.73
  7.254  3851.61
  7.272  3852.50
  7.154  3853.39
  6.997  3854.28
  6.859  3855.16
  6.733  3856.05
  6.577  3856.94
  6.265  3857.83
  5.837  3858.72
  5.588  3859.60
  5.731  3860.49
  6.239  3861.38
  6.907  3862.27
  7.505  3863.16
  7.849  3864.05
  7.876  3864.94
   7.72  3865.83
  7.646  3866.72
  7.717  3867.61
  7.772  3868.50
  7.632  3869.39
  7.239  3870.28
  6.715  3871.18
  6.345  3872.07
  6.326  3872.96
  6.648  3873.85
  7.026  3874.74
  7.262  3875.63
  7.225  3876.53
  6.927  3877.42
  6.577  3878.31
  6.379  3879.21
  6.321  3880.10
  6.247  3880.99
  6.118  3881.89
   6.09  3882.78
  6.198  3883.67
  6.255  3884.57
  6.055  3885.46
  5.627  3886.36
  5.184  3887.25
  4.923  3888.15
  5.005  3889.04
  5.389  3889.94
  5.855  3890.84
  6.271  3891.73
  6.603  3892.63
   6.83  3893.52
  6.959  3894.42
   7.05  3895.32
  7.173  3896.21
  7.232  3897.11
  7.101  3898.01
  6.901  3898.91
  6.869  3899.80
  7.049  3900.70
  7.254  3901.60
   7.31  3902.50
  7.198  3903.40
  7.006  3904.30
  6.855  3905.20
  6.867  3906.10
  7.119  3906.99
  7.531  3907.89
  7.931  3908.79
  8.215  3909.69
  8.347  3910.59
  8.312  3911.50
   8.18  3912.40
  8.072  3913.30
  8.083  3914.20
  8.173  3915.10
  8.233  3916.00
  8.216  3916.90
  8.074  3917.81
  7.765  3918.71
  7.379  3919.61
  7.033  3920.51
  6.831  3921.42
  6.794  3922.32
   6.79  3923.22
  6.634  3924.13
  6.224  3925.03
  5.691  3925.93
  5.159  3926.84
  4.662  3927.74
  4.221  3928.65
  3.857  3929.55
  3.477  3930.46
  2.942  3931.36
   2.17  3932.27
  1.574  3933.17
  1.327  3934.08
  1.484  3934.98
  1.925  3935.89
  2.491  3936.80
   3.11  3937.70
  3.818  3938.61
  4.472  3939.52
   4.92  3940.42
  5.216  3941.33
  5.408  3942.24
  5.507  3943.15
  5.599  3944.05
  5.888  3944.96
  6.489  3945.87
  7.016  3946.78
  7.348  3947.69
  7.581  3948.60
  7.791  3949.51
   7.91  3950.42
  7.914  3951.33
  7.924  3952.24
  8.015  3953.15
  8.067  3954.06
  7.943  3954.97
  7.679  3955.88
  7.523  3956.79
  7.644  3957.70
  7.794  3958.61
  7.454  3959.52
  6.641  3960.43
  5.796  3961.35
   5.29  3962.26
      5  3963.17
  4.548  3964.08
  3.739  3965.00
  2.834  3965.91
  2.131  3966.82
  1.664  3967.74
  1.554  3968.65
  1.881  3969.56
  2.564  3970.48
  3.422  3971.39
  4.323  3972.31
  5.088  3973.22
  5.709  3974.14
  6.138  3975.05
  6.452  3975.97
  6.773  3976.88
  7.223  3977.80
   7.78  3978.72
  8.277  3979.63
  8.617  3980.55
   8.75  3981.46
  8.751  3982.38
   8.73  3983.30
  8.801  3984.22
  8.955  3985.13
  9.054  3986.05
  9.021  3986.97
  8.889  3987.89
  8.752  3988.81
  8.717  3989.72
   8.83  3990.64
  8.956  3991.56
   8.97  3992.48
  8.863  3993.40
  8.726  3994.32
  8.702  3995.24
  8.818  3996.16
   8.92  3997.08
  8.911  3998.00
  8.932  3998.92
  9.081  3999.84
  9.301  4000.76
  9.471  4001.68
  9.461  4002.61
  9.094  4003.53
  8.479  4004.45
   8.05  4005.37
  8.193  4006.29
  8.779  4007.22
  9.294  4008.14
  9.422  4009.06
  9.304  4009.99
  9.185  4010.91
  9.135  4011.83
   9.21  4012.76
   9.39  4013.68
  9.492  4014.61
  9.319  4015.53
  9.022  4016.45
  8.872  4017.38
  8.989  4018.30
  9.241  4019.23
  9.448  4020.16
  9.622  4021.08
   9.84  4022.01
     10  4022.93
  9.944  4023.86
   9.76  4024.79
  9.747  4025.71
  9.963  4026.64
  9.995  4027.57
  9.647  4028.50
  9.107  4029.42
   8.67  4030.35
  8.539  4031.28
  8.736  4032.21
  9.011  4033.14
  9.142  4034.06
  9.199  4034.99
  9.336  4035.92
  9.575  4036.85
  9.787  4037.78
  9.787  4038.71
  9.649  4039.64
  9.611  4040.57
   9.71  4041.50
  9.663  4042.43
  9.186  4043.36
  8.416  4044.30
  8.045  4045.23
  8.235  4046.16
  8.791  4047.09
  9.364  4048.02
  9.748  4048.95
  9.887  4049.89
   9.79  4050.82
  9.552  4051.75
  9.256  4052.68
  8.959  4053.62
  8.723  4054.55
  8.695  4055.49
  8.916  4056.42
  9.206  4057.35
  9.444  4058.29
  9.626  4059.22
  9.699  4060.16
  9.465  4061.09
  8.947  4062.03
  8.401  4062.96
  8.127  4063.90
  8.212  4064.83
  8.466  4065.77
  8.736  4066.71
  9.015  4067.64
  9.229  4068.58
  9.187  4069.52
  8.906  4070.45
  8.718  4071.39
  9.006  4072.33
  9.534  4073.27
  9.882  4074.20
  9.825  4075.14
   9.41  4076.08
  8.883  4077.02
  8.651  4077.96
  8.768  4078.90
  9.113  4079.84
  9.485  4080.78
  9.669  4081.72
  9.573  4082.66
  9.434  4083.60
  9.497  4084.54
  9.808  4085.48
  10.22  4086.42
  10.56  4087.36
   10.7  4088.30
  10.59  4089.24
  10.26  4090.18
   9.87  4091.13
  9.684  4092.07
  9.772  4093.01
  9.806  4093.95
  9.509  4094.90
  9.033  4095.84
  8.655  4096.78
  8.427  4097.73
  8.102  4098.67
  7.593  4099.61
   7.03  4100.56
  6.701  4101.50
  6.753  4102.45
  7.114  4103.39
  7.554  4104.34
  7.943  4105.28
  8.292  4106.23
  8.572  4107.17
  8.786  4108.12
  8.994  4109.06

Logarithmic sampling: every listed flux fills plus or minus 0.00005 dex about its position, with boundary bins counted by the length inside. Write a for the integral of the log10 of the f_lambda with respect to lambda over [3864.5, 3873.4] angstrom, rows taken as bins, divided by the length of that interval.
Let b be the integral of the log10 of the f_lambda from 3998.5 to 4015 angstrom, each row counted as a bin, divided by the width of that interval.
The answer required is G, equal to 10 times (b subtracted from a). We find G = -1.0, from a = 0.86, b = 0.96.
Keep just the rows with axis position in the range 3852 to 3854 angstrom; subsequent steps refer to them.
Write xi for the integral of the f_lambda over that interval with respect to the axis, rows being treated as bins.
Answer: 14.3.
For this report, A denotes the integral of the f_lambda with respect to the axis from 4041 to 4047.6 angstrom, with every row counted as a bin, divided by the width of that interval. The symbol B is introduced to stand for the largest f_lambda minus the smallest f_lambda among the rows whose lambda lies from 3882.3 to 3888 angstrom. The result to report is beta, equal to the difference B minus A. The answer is -7.8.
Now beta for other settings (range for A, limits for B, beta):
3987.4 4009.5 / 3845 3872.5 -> -6.6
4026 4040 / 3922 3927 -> -7.7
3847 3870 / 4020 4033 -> -5.6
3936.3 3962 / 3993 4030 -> -4.5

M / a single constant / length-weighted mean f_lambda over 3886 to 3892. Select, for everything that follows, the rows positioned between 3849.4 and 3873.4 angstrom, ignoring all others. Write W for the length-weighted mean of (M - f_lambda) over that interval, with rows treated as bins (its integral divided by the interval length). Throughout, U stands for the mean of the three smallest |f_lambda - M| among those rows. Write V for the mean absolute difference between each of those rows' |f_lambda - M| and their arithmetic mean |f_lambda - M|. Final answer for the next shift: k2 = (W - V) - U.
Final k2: -2.4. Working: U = 0.3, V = 0.6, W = -1.5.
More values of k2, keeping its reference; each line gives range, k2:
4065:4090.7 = -7.7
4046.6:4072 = -6.8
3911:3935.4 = -1.7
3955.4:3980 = -1.0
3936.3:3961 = -1.9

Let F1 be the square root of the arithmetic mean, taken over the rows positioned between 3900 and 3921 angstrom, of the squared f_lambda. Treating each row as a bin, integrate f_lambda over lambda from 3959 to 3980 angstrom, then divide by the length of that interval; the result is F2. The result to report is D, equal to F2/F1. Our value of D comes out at 0.64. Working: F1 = 7.7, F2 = 5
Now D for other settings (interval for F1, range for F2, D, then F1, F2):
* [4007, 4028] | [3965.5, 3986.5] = 0.62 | 9.4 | 6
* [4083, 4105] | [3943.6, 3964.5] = 0.77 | 9.1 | 7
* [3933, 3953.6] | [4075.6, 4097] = 1.68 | 5.7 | 10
